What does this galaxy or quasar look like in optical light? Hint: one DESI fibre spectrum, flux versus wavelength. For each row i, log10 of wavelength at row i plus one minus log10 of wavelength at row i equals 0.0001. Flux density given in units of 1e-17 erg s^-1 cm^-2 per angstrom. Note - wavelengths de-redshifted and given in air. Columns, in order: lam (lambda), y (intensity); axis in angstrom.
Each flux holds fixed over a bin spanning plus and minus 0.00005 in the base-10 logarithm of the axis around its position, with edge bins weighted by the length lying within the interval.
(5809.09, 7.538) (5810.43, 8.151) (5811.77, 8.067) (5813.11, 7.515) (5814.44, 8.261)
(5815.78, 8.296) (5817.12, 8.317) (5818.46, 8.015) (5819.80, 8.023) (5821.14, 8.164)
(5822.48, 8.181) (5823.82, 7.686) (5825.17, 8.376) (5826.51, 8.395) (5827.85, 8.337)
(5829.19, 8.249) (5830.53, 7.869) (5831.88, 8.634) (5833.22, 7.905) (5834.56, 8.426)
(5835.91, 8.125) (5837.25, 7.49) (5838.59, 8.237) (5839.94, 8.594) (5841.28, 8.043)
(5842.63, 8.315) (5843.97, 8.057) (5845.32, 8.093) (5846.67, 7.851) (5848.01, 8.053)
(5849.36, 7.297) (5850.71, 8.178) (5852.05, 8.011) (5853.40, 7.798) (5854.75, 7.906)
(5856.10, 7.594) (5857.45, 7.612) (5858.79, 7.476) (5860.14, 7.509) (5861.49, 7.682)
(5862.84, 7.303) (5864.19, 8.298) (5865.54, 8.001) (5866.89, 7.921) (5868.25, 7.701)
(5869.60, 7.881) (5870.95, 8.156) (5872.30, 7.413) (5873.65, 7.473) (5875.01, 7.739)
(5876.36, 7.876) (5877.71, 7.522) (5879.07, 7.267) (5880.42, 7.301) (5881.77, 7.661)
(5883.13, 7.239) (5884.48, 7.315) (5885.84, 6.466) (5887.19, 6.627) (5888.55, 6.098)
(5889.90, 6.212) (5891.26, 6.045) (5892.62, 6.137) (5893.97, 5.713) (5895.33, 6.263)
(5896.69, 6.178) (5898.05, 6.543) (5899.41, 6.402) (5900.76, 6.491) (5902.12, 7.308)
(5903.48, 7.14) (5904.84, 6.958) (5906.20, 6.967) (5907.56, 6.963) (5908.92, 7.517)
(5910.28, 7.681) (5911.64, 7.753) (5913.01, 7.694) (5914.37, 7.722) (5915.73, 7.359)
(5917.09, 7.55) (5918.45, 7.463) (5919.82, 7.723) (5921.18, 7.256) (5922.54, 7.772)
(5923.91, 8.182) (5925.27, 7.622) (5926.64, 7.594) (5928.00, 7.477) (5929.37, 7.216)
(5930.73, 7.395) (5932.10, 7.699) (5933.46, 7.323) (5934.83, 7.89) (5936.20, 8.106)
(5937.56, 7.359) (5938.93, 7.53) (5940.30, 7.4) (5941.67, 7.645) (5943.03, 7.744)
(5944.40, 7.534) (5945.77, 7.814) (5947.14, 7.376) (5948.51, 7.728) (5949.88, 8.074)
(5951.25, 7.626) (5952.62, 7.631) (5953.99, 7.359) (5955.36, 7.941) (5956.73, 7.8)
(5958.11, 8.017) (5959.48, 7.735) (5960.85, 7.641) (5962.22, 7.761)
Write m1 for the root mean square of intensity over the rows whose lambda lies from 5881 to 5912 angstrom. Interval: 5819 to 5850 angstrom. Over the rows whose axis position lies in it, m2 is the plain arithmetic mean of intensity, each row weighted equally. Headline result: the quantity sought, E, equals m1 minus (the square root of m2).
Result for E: 3.9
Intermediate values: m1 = 6.79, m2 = 8.1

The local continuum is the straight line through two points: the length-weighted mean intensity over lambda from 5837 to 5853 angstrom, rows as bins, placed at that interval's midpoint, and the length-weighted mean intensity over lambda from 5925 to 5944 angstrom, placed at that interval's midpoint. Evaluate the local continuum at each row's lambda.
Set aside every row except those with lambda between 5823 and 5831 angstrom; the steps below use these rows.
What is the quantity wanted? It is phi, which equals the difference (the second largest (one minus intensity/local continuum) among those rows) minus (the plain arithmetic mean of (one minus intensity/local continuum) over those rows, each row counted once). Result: 0.03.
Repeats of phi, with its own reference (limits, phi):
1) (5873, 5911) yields 0.11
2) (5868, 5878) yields 0.03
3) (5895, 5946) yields 0.16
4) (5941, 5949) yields 0.01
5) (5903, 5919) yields 0.06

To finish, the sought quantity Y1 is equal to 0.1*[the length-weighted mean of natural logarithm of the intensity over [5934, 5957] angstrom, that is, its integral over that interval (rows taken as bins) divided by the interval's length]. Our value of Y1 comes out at 0.2038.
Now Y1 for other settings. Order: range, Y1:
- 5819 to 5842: 0.2098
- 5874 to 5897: 0.1915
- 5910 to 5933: 0.2027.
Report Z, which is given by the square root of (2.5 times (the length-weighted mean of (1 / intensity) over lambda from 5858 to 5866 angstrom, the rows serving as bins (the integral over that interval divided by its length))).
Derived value 0.571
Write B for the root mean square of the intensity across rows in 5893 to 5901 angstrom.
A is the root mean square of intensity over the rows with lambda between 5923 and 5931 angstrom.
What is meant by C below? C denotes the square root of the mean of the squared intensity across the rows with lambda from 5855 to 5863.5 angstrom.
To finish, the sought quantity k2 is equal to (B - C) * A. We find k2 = -10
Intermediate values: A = 7.59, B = 6.3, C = 7.53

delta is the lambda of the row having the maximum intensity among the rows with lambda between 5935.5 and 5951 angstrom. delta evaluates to 5936.20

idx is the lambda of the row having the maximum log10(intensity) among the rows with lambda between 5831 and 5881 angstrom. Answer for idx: 5831.88 angstrom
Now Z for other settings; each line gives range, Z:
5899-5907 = 0.603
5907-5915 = 0.575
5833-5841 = 0.555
